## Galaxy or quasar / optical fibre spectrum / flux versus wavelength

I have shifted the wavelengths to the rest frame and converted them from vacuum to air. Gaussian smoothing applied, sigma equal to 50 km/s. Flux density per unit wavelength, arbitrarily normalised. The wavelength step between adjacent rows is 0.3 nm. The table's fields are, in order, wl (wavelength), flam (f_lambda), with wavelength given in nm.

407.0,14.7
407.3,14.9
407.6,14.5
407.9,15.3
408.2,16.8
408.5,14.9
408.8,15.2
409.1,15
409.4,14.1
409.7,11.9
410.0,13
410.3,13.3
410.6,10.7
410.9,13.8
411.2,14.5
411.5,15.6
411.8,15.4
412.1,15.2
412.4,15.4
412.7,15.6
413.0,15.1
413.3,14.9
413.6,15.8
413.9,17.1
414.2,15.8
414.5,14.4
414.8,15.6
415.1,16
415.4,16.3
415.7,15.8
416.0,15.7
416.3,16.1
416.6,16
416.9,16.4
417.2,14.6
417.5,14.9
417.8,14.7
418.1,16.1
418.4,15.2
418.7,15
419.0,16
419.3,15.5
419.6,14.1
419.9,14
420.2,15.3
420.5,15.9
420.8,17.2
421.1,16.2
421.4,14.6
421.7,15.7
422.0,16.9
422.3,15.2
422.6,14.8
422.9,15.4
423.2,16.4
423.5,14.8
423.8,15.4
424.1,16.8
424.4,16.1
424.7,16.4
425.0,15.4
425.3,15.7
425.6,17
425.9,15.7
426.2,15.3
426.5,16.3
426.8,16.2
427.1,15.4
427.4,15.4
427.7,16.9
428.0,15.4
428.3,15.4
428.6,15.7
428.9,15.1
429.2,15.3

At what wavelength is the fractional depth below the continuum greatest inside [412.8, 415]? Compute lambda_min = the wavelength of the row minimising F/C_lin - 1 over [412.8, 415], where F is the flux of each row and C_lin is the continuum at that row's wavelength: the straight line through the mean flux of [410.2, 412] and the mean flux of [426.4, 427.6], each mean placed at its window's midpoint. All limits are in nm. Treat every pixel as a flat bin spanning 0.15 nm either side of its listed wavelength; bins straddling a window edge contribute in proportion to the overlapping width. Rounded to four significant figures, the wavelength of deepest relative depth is 414.5 nm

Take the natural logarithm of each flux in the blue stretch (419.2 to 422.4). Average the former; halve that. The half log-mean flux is 1.370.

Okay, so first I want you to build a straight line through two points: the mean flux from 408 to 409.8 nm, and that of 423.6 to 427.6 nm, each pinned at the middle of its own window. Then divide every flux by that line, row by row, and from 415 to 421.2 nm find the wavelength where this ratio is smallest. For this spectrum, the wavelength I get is 419.9 nm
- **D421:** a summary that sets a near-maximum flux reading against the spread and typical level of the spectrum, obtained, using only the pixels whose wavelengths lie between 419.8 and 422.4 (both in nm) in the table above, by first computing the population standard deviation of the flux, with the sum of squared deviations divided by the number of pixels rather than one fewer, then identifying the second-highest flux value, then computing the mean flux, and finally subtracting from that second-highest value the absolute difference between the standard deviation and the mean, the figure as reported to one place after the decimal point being 2.2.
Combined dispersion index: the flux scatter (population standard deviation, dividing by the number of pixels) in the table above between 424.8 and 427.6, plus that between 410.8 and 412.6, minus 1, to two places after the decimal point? 0.17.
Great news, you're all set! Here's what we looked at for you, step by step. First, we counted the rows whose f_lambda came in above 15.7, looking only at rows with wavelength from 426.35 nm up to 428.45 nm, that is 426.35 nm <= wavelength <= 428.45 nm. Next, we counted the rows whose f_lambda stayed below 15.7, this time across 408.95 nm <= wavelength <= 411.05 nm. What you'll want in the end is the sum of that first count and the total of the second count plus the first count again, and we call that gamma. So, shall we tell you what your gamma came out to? 13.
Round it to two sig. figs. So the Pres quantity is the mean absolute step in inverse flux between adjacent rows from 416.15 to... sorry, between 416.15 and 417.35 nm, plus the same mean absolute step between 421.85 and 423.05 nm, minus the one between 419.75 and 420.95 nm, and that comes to 0.0024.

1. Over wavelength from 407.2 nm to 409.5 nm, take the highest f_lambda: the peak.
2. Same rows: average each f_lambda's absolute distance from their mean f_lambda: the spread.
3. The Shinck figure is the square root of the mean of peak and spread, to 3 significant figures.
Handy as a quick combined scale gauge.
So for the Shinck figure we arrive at 2.94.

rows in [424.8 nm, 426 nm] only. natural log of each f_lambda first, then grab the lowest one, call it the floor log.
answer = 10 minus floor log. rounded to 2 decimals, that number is 7.27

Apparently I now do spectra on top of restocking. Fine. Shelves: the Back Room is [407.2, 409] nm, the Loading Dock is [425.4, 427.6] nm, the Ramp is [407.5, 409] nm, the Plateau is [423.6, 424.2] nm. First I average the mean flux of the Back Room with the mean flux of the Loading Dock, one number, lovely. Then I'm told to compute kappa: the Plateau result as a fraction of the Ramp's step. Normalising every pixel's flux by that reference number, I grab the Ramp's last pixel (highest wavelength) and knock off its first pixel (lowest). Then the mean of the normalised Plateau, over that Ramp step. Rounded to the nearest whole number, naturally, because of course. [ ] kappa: 23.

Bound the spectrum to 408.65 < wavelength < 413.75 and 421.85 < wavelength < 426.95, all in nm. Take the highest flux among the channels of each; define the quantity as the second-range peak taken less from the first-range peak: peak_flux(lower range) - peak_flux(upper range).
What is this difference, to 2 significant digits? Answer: -1.2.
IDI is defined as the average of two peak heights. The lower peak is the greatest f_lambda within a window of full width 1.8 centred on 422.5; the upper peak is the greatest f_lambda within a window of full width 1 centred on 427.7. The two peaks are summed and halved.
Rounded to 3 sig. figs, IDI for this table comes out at 16.9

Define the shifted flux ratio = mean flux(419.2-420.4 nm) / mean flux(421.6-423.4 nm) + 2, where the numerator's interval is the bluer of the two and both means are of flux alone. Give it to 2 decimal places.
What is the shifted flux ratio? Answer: 2.94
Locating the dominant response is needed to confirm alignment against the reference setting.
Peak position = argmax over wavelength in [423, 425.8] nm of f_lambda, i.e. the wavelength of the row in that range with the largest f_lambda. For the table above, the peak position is 425.6 nm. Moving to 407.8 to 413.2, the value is 408.2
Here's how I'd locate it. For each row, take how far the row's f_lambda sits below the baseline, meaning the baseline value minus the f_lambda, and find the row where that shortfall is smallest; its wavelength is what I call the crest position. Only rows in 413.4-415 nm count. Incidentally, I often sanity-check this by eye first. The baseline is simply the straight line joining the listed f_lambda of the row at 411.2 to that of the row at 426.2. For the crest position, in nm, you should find 413.9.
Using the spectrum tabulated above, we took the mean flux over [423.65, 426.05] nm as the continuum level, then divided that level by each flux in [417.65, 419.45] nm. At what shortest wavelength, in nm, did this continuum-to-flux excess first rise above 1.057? 417.8 nm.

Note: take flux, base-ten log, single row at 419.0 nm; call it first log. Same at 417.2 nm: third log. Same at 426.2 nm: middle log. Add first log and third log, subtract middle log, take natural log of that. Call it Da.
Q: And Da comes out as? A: 0.17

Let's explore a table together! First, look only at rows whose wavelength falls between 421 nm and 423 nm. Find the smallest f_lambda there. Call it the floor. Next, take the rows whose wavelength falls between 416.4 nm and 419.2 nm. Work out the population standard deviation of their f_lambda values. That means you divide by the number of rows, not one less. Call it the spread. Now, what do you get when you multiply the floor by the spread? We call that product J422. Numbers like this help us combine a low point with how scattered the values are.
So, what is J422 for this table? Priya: 9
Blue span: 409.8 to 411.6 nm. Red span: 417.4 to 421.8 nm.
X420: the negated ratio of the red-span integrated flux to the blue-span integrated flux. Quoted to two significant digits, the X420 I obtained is -2.8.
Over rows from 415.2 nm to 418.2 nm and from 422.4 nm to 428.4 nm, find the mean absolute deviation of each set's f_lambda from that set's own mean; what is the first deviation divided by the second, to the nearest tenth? 1.0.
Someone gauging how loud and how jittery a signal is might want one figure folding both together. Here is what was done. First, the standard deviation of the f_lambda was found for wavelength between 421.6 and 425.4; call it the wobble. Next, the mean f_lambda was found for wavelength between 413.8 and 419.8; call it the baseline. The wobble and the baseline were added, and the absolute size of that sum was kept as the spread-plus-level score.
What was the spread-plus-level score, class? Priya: 16.2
